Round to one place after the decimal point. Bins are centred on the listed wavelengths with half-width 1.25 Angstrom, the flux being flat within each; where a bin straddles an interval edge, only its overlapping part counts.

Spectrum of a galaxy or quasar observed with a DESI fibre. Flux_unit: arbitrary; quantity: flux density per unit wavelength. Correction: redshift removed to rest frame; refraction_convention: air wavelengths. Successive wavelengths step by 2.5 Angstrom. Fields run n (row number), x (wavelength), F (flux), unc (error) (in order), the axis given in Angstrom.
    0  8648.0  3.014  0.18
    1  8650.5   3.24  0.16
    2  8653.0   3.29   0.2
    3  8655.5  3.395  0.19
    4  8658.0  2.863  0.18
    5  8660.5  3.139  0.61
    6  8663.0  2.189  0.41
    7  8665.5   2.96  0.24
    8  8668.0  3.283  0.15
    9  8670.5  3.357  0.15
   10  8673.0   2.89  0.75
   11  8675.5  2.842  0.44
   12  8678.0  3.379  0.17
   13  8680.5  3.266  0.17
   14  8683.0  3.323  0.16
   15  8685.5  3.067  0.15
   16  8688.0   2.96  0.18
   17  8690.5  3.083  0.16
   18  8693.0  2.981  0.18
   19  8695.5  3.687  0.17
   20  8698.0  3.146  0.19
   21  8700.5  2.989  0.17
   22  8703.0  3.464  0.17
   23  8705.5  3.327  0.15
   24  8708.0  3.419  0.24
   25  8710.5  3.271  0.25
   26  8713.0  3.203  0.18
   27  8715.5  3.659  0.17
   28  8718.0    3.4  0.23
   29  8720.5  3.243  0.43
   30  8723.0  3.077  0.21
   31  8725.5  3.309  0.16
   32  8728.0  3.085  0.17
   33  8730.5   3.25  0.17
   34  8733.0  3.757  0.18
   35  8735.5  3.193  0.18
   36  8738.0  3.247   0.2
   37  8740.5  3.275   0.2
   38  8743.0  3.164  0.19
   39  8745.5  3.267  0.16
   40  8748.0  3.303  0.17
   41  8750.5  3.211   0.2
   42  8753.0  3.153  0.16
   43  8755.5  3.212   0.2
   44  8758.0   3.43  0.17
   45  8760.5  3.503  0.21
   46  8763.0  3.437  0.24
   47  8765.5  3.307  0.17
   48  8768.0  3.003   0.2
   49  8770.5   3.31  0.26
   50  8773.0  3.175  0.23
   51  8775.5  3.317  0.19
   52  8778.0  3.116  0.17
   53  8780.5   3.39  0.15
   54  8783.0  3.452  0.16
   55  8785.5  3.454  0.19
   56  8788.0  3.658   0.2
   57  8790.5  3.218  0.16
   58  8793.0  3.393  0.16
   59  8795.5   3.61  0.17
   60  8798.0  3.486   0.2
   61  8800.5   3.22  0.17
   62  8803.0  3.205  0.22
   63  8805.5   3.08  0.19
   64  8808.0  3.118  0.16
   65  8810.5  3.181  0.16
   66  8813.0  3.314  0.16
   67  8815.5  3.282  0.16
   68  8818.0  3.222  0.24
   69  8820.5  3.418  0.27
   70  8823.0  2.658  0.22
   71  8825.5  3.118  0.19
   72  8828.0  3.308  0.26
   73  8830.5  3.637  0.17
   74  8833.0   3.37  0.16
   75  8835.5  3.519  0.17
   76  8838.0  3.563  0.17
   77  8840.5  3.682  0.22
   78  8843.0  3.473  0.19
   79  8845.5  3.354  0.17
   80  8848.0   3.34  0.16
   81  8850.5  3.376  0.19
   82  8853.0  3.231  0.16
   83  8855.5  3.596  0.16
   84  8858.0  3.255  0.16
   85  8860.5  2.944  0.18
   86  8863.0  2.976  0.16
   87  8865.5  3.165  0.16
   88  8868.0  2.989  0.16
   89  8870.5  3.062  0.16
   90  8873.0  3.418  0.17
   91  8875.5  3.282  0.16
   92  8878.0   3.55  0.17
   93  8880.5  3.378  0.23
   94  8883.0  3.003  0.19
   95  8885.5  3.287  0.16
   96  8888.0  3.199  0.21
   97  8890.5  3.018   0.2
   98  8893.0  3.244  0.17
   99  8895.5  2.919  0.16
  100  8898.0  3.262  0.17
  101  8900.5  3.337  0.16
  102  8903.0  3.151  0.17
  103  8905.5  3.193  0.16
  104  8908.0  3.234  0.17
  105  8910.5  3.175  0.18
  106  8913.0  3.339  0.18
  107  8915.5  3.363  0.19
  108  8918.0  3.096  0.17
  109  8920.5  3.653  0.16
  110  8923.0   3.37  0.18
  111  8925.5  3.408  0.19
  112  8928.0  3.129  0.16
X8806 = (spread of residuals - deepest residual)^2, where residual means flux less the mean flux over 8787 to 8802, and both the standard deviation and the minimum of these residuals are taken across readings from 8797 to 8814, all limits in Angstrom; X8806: 0.2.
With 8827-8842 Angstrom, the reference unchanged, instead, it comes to 0.1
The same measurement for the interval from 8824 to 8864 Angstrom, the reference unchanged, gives 0.5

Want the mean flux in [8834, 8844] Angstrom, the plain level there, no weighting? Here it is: 3.56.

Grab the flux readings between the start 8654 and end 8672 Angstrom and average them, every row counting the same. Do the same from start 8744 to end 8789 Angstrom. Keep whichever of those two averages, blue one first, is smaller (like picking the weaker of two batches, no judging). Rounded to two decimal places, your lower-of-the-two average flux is 3.03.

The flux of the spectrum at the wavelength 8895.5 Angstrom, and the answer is 2.919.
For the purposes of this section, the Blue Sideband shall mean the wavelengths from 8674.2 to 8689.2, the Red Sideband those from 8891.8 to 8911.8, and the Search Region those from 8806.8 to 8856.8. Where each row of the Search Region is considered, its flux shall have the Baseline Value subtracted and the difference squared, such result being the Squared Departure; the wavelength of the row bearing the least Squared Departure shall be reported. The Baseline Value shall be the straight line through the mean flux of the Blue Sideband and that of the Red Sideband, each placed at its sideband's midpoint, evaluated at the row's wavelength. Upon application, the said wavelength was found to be 8810.5 Angstrom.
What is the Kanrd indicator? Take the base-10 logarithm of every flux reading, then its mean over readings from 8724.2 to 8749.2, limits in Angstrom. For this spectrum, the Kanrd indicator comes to 0.516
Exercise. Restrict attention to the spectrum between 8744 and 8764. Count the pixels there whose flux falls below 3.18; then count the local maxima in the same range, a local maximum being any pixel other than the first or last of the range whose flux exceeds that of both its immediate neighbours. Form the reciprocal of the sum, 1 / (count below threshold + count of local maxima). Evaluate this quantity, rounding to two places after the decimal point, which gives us 0.33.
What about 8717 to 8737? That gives 0.25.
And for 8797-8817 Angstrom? 0.33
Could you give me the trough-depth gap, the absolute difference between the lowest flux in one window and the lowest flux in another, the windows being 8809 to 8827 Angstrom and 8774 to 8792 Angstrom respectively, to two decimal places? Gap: 0.46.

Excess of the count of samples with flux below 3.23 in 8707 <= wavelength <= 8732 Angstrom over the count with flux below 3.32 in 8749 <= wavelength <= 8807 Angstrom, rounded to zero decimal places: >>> -10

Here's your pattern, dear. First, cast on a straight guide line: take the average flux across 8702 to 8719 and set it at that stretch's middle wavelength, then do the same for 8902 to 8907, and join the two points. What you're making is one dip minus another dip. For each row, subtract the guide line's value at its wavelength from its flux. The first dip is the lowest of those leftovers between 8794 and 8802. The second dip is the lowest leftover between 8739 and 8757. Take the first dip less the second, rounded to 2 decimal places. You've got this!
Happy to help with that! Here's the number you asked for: 0.12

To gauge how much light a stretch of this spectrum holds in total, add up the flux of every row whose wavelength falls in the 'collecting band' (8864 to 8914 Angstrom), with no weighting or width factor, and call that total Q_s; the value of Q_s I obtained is 64.2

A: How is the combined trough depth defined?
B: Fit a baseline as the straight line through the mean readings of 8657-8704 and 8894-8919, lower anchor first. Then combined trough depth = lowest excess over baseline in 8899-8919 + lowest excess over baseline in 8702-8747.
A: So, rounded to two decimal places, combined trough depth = -0.16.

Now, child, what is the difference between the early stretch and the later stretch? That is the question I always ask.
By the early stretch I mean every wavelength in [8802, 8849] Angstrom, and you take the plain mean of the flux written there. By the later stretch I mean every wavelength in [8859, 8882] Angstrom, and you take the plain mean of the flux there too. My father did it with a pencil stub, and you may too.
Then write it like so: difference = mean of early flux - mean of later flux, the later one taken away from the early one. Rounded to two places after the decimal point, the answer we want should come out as 0.11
